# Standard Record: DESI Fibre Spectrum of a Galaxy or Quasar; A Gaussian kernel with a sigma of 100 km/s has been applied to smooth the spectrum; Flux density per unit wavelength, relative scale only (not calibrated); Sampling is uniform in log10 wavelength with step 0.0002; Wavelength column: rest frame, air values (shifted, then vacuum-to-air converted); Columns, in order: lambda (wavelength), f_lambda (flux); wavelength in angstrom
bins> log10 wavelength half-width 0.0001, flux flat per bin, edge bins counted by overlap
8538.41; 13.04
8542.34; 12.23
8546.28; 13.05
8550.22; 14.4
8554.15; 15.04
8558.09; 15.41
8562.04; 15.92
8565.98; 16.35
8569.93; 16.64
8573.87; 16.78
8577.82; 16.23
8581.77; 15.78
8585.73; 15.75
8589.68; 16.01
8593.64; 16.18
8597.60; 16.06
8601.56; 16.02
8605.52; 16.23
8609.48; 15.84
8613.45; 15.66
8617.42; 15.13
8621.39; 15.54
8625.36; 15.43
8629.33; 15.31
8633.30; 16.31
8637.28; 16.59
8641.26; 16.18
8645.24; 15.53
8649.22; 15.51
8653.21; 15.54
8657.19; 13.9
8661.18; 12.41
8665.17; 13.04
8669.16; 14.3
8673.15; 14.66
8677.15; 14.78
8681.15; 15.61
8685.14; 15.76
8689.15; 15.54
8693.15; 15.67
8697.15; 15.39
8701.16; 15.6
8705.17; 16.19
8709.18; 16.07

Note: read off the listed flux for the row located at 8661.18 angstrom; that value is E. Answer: 12.41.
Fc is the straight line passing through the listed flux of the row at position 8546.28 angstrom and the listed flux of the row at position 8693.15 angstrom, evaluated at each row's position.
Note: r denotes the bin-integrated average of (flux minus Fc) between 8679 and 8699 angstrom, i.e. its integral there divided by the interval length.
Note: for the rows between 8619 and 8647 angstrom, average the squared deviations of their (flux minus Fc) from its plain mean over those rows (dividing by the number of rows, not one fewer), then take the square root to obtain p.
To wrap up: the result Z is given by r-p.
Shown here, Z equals -0.4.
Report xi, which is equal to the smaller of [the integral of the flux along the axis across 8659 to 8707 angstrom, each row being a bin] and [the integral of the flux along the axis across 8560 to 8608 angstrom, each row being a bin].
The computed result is 715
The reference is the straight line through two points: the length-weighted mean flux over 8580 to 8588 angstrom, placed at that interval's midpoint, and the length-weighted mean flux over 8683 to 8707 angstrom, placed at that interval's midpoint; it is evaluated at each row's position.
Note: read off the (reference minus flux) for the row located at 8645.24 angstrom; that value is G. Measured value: 0.2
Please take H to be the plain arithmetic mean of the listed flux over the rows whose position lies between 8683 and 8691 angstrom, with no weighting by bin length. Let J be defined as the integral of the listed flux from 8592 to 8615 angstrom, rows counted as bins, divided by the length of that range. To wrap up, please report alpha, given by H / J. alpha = 0.98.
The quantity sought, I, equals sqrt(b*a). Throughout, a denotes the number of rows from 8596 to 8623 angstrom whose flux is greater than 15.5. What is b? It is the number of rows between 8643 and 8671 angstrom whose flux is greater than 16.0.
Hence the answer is 0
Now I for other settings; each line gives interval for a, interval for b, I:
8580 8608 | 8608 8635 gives 3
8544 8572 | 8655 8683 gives 0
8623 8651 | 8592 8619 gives 4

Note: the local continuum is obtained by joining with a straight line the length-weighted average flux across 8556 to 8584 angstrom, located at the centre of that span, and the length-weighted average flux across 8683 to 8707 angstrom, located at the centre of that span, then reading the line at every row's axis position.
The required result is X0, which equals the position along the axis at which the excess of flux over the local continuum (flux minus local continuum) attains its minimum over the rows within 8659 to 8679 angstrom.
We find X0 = 8661.18 angstrom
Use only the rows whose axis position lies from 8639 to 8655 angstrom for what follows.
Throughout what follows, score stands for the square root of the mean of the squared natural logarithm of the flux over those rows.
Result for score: 2.75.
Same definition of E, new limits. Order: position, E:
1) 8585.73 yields 15.75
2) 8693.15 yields 15.67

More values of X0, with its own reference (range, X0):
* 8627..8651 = 8629.33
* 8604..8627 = 8617.42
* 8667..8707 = 8669.16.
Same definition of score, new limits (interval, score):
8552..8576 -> 2.77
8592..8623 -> 2.76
